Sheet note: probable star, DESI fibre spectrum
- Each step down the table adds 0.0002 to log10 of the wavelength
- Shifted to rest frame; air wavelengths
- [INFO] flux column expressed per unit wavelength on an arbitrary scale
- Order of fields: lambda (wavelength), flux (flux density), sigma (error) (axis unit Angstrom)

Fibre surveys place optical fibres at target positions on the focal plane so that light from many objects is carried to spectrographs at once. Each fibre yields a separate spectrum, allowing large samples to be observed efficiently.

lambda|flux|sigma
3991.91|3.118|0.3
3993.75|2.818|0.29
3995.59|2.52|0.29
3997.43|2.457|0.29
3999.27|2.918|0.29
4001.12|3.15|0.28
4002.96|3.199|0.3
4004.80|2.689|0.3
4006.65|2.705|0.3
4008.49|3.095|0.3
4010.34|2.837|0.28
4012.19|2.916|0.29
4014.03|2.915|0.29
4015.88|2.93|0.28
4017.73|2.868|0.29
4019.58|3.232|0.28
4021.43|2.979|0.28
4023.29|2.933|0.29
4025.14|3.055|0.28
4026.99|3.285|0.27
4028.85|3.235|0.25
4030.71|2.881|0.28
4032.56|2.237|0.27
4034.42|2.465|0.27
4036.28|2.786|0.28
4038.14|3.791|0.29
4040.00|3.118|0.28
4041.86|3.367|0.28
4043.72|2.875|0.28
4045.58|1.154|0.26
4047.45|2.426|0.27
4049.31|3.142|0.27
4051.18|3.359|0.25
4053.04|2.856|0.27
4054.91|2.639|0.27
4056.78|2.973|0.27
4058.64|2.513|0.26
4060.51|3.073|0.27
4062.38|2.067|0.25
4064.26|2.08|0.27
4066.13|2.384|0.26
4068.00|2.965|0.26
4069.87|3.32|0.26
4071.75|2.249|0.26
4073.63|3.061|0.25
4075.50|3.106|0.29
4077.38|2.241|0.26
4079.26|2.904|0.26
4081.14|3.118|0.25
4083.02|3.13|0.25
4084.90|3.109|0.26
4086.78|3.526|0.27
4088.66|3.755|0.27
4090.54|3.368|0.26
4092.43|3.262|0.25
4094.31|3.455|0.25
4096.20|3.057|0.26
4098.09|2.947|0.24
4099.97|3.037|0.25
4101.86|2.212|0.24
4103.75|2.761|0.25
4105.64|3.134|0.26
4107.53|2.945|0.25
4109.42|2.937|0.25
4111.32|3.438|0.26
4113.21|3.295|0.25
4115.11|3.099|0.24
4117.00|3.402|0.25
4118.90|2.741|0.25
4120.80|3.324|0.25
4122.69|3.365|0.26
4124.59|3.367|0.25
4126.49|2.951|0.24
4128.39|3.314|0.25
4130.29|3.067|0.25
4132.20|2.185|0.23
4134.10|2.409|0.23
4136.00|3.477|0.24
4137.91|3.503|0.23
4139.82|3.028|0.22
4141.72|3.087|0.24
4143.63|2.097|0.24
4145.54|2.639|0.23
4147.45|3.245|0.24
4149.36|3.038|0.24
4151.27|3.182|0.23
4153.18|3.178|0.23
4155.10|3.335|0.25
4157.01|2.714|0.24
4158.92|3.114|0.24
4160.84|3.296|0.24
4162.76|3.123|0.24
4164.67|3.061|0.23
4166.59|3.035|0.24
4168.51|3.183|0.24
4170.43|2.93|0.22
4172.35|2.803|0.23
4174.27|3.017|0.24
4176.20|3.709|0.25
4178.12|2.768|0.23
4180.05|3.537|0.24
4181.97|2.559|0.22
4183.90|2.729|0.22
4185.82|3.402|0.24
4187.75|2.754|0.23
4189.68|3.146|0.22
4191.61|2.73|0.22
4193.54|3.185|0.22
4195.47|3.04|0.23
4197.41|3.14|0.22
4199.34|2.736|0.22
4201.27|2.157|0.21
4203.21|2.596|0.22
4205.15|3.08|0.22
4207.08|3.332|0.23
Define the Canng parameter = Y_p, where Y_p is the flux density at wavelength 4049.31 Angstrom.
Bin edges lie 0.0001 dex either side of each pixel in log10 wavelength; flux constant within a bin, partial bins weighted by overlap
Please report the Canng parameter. 3.142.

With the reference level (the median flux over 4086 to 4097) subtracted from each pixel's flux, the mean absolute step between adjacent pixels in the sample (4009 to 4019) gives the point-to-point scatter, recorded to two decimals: 0.04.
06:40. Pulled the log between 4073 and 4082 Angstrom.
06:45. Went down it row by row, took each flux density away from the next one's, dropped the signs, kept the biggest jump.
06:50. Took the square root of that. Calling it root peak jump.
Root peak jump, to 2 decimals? 0.93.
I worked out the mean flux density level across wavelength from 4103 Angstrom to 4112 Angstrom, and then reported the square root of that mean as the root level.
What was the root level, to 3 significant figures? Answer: 1.74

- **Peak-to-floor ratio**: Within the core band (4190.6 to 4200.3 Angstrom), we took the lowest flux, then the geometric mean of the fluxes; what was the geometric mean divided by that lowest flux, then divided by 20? 0.0542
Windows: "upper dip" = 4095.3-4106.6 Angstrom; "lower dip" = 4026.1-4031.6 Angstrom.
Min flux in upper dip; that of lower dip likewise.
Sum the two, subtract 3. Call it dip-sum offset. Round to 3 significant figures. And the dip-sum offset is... 2.09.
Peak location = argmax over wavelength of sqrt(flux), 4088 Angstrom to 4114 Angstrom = 4088.66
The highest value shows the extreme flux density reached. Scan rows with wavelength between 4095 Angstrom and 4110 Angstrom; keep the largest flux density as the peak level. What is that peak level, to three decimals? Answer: 3.134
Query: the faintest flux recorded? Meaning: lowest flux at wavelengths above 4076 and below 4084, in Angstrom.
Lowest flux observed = 2.241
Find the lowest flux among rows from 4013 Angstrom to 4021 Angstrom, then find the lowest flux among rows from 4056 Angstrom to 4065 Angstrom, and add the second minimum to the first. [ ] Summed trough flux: 4.9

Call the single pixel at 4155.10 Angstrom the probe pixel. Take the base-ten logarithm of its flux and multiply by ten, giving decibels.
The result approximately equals 5.2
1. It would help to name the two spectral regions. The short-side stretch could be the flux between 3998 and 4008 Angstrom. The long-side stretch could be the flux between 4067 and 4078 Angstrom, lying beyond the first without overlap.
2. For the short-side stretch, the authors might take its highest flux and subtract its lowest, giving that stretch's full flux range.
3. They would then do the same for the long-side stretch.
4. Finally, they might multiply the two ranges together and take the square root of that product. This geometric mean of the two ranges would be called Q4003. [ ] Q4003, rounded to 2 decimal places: 0.74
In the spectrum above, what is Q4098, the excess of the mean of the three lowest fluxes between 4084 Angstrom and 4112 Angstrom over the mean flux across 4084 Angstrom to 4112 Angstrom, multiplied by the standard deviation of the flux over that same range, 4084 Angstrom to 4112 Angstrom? -0.18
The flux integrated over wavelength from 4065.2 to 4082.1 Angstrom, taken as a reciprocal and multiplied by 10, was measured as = 0.210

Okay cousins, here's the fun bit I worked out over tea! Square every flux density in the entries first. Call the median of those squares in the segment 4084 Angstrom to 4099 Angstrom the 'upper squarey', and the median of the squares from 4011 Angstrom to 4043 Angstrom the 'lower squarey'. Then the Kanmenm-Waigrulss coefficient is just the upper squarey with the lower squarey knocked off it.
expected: 2.4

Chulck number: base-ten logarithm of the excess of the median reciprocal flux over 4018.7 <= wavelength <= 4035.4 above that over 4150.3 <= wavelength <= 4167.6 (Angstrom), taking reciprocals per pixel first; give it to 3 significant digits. -1.81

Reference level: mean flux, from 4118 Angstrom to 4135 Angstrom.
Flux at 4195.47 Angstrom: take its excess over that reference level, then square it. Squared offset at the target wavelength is 0.005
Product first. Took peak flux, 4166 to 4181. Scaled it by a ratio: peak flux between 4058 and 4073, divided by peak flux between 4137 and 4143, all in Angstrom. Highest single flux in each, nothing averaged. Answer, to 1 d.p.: 3.5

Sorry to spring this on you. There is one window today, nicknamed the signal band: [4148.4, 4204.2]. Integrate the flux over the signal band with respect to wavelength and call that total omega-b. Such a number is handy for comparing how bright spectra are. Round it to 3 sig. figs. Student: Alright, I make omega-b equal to 168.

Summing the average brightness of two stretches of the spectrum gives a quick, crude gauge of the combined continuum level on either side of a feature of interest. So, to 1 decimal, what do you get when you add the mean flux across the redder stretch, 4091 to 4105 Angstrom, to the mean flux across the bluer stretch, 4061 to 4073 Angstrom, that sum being 5.5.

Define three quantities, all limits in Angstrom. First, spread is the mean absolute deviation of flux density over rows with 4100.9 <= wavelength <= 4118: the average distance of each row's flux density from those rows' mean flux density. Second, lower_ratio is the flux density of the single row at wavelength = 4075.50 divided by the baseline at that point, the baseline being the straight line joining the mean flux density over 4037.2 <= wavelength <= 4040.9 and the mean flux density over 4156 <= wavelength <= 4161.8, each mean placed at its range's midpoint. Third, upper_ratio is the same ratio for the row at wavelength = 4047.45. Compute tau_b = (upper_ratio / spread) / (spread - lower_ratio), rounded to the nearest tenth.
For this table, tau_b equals -3.9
